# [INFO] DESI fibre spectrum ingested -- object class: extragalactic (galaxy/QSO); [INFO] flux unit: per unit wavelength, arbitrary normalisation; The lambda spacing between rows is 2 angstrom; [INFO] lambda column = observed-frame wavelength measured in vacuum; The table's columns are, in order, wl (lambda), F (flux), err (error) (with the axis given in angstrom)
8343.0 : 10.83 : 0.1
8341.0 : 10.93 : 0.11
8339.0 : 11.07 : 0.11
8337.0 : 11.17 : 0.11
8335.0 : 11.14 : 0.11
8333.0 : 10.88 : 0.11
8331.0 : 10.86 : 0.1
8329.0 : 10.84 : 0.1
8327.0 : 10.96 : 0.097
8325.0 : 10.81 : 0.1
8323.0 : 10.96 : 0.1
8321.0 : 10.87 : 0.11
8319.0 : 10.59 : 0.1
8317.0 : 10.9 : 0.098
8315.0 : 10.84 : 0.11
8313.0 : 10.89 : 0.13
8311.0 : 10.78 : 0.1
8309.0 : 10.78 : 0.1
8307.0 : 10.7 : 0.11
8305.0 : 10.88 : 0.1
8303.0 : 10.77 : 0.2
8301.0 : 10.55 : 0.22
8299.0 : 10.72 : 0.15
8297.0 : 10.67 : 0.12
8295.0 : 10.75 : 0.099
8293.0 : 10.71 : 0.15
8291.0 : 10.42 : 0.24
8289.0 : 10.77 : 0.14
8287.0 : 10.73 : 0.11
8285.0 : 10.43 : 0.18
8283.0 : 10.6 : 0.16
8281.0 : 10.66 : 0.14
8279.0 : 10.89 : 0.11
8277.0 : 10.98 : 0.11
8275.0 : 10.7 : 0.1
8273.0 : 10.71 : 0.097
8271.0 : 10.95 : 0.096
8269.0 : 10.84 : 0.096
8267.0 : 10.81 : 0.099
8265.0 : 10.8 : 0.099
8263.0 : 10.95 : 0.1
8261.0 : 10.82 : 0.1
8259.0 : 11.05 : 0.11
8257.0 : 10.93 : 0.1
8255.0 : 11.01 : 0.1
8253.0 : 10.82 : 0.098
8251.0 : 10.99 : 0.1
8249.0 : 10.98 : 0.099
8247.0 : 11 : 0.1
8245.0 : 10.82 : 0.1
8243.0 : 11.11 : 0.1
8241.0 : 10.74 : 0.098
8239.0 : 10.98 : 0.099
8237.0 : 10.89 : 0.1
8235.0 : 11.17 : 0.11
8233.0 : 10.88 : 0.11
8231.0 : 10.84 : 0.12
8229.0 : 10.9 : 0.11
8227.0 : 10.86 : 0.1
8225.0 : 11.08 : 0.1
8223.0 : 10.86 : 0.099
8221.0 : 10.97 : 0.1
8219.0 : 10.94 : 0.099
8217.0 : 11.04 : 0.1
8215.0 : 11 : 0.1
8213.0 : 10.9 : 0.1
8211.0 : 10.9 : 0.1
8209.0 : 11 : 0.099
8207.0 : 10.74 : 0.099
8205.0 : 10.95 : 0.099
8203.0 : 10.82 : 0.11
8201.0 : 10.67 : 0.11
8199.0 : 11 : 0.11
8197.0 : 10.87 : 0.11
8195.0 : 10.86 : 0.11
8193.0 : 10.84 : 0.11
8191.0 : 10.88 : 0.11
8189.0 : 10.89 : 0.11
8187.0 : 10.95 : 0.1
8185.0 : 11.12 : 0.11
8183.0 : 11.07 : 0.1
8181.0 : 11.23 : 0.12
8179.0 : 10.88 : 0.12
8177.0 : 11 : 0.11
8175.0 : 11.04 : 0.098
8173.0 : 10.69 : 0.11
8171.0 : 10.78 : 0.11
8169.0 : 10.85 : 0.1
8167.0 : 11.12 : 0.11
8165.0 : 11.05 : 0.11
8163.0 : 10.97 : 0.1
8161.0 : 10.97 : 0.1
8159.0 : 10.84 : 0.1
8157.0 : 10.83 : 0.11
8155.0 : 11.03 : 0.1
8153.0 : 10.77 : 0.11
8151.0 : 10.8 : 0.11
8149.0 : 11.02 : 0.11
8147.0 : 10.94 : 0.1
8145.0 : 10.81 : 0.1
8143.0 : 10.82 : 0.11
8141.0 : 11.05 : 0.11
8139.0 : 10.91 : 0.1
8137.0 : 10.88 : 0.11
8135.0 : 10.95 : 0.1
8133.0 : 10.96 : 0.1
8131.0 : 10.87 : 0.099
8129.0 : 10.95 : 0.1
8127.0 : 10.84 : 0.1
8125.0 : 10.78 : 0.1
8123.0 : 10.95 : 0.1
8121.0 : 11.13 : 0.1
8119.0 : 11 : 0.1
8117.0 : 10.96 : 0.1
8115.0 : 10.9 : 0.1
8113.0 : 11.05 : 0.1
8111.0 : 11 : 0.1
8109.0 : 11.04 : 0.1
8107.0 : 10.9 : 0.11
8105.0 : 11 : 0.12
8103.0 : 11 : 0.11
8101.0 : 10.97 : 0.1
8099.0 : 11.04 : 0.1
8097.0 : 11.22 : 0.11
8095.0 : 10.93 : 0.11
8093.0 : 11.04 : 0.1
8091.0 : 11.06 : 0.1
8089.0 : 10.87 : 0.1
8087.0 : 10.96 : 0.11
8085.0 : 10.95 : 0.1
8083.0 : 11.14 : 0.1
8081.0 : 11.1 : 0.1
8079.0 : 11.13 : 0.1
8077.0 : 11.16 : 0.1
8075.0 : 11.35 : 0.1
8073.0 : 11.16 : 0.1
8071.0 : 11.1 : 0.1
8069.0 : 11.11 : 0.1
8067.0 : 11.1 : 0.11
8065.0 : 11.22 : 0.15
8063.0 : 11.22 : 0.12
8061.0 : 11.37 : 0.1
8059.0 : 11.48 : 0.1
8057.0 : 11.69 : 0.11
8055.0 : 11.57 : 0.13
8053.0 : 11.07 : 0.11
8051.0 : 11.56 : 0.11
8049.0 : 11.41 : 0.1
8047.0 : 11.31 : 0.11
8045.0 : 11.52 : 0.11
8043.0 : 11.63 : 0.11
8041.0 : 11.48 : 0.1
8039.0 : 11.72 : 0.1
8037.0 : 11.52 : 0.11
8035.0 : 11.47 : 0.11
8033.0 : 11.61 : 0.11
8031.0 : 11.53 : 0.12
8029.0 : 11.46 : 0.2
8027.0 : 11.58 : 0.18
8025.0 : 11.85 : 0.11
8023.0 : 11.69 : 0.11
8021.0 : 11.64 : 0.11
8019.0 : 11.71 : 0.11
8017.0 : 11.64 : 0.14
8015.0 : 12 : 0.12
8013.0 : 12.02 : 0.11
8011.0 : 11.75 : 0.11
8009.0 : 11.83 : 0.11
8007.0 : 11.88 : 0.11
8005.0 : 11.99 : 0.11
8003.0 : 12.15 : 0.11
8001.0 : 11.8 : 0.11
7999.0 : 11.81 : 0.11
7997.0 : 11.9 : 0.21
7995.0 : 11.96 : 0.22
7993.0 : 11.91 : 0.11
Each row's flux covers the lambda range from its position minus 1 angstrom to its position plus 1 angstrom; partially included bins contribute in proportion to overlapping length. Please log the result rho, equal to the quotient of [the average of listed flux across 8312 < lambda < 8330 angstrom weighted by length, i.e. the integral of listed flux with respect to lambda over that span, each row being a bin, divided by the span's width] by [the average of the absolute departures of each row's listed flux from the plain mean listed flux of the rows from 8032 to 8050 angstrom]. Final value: 120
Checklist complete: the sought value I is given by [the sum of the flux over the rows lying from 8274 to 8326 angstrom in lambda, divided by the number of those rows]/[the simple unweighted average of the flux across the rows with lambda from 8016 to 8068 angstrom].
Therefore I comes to 0.93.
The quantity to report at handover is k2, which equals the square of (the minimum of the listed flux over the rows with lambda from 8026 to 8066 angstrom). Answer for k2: 123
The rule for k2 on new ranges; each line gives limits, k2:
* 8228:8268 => 115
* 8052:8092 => 118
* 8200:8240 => 114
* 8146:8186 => 114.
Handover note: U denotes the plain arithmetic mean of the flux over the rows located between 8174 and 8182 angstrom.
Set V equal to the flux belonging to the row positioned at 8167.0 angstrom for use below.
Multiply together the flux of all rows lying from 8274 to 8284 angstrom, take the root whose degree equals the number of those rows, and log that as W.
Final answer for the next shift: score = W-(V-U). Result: 10.7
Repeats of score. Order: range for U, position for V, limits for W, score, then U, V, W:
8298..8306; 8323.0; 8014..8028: 11.5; 10.7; 10.96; 11.7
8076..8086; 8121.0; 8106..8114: 11.0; 11.1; 11.13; 11.0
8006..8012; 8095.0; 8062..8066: 12.1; 11.8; 10.93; 11.2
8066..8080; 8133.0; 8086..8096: 11.2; 11.2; 10.96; 11.0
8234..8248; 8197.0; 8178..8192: 11.1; 11.0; 10.87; 11.0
